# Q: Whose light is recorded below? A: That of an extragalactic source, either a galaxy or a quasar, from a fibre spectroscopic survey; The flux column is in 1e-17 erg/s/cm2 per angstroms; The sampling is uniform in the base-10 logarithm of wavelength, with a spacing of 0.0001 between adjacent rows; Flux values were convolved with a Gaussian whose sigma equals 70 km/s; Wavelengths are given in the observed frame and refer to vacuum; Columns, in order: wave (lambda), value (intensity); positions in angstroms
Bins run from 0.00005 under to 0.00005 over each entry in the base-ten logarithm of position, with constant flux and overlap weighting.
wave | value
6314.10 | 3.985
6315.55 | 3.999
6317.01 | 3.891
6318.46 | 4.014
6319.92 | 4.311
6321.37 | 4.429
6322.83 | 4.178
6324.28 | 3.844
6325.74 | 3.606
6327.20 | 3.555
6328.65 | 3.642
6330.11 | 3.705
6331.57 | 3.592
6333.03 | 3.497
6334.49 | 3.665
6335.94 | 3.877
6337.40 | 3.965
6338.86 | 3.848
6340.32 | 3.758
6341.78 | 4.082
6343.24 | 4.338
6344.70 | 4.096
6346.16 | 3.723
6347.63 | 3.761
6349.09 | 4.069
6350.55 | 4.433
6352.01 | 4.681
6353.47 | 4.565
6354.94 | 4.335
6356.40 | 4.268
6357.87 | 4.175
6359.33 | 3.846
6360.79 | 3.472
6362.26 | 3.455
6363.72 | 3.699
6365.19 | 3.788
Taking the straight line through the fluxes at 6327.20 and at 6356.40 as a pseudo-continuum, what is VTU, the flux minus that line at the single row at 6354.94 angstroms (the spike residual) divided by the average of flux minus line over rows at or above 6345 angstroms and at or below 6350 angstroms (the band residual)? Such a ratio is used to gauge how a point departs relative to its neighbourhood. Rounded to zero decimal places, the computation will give -1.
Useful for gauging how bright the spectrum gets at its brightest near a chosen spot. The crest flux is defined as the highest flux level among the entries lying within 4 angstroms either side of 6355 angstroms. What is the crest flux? 4.681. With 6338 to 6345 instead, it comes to 4.338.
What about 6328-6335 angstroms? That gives 3.705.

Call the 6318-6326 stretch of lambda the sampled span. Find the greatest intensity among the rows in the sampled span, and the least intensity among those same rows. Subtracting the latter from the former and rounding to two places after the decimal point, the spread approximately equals 0.82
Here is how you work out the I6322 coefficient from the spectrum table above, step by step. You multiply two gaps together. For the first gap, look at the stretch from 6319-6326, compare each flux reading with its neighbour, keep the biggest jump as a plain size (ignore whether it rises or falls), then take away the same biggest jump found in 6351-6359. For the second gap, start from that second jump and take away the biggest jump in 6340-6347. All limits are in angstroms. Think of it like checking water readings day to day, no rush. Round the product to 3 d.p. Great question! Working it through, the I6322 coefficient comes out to -0.015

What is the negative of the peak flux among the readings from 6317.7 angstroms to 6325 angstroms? -4.4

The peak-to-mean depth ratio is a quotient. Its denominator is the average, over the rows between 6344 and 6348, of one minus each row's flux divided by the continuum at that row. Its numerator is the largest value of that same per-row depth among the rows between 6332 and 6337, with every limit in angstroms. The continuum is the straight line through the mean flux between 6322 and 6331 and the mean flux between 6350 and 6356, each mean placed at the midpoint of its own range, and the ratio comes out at 1.1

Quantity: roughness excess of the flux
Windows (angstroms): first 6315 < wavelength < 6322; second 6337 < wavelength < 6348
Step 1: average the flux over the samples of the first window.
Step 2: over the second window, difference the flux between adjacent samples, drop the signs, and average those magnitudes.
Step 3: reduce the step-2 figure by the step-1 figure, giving -3.92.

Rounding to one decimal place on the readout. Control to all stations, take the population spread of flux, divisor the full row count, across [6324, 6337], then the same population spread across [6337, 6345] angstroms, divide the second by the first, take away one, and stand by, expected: 0.6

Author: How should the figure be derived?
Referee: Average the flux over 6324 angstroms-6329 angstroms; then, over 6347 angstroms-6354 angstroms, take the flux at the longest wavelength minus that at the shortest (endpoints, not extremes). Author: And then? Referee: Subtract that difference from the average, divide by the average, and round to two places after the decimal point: 0.78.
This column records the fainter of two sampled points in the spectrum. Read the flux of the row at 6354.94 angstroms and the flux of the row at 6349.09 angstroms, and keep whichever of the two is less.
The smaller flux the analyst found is 4.07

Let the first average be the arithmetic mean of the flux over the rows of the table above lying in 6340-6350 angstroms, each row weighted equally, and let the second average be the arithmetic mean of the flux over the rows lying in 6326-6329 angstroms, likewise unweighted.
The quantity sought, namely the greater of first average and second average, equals 4.0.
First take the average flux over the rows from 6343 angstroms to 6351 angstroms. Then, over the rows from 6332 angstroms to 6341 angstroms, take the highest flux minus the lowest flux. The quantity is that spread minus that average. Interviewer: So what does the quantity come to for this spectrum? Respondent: -3.6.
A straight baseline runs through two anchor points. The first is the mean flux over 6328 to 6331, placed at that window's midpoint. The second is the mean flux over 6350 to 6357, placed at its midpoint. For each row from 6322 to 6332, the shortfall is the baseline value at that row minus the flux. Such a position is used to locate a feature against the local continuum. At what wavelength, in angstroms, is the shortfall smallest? 6322.83 angstroms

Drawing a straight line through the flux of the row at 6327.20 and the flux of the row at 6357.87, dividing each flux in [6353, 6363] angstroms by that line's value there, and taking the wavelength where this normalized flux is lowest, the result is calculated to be 6362.26 angstroms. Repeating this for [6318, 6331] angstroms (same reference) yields 6327.20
